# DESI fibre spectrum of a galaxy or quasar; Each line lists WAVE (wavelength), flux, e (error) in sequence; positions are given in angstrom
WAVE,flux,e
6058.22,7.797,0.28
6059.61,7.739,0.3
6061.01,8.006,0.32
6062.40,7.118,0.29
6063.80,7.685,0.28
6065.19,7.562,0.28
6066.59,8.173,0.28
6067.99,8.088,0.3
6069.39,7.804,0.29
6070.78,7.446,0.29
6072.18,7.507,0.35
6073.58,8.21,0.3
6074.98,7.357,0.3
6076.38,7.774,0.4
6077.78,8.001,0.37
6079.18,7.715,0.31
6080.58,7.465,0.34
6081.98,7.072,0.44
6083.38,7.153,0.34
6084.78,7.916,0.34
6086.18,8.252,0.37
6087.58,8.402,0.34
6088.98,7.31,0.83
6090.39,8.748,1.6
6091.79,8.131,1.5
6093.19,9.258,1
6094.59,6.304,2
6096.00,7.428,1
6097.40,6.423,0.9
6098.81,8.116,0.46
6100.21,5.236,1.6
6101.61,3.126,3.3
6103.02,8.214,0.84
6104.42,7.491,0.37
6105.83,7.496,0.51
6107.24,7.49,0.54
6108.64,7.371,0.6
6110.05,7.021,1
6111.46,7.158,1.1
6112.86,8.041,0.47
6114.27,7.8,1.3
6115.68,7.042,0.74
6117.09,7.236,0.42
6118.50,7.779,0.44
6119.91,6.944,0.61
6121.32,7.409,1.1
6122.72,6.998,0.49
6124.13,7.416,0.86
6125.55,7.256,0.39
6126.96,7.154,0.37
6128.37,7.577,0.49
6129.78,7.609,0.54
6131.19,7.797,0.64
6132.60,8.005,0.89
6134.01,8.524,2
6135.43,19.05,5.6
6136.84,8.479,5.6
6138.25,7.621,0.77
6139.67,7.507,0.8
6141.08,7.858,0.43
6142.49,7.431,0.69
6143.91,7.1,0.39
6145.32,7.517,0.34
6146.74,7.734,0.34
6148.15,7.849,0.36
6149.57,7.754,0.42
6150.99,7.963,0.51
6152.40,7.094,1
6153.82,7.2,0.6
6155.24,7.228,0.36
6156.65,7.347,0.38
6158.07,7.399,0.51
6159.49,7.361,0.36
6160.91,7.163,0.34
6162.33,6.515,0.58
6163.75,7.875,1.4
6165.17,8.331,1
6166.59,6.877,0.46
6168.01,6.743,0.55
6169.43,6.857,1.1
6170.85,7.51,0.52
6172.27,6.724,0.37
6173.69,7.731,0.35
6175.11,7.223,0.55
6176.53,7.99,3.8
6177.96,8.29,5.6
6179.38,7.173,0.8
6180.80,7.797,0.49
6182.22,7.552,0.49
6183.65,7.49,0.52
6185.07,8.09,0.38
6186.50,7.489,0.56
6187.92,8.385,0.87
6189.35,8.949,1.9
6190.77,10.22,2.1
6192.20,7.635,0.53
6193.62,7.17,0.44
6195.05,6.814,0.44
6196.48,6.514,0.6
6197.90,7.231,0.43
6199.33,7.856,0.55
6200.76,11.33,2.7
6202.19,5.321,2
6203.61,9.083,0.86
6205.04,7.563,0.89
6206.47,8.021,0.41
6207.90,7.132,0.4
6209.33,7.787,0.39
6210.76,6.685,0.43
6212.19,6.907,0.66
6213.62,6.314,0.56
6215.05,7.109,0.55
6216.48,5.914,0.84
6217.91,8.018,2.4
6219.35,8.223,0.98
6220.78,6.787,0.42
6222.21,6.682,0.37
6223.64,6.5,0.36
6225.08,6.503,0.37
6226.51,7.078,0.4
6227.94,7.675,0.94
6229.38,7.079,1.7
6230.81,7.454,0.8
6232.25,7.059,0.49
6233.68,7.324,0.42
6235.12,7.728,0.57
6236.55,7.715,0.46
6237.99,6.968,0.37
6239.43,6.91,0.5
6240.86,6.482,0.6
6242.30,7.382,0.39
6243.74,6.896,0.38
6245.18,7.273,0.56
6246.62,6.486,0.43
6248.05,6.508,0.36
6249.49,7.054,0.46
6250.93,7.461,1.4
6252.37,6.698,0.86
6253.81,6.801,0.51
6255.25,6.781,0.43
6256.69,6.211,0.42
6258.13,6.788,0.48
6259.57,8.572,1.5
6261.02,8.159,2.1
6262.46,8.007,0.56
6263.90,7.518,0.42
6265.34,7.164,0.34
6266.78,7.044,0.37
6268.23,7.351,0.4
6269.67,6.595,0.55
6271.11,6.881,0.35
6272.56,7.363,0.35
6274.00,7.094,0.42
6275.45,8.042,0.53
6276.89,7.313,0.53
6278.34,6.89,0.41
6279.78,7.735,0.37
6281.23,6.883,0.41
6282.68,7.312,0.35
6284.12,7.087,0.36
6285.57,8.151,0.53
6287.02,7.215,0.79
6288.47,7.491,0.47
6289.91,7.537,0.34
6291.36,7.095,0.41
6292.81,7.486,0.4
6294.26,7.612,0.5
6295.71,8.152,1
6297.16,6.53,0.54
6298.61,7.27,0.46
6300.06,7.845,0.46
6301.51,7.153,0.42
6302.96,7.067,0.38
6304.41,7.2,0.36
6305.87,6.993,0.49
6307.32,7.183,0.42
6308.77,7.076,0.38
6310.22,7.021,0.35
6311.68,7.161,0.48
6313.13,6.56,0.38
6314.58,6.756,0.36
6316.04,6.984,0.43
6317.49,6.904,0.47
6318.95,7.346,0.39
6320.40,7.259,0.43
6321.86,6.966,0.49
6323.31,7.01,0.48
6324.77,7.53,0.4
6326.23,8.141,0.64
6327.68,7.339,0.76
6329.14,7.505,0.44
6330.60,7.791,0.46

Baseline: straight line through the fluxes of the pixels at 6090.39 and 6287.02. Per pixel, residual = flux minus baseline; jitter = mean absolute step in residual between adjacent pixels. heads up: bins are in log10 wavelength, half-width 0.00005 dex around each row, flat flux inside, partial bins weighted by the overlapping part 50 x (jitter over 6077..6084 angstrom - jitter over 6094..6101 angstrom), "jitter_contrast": -71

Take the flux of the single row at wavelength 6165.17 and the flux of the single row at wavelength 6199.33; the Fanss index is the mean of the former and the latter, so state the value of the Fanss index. 8.1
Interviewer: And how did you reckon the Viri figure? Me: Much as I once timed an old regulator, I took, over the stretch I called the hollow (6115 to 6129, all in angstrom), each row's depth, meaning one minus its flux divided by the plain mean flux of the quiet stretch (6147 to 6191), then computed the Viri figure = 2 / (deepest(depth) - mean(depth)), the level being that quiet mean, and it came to 45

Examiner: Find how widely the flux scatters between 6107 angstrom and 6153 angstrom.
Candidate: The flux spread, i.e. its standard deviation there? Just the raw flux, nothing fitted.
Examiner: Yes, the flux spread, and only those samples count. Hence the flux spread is 2.0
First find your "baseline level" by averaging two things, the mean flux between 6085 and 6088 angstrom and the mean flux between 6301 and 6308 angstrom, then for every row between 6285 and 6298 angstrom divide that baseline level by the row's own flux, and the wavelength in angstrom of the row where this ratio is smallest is 6295.71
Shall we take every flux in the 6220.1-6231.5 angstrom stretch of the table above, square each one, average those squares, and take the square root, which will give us 6.98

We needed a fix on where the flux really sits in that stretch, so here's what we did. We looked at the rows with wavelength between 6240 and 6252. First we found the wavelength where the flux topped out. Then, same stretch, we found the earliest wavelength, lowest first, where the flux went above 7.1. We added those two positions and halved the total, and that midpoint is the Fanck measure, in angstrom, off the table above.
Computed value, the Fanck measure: 6246.6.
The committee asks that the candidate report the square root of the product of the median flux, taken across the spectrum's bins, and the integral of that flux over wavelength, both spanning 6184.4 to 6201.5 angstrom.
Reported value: 32.8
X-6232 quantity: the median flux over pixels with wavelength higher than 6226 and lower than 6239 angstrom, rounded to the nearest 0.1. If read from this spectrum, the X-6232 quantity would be 7.3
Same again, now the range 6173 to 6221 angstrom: 7.6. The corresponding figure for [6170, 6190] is 7.6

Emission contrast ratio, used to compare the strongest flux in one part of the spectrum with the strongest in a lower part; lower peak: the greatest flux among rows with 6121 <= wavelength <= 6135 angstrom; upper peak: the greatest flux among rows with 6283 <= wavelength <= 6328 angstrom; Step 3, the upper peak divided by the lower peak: 0.96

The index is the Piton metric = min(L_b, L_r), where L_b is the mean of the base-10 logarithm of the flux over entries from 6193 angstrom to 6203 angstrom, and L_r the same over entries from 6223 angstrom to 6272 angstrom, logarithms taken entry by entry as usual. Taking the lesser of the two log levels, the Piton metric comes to 0.851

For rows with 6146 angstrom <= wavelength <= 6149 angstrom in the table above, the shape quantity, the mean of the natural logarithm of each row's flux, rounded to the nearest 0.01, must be 2.05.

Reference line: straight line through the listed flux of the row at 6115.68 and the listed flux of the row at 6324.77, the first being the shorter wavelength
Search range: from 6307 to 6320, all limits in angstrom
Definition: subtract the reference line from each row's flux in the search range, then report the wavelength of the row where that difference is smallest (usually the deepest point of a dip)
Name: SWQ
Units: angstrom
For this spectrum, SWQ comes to 6313.13 angstrom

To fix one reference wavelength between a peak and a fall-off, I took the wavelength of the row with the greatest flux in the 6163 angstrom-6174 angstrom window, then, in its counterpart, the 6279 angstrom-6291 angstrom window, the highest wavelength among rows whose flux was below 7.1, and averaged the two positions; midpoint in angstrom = 6224.6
